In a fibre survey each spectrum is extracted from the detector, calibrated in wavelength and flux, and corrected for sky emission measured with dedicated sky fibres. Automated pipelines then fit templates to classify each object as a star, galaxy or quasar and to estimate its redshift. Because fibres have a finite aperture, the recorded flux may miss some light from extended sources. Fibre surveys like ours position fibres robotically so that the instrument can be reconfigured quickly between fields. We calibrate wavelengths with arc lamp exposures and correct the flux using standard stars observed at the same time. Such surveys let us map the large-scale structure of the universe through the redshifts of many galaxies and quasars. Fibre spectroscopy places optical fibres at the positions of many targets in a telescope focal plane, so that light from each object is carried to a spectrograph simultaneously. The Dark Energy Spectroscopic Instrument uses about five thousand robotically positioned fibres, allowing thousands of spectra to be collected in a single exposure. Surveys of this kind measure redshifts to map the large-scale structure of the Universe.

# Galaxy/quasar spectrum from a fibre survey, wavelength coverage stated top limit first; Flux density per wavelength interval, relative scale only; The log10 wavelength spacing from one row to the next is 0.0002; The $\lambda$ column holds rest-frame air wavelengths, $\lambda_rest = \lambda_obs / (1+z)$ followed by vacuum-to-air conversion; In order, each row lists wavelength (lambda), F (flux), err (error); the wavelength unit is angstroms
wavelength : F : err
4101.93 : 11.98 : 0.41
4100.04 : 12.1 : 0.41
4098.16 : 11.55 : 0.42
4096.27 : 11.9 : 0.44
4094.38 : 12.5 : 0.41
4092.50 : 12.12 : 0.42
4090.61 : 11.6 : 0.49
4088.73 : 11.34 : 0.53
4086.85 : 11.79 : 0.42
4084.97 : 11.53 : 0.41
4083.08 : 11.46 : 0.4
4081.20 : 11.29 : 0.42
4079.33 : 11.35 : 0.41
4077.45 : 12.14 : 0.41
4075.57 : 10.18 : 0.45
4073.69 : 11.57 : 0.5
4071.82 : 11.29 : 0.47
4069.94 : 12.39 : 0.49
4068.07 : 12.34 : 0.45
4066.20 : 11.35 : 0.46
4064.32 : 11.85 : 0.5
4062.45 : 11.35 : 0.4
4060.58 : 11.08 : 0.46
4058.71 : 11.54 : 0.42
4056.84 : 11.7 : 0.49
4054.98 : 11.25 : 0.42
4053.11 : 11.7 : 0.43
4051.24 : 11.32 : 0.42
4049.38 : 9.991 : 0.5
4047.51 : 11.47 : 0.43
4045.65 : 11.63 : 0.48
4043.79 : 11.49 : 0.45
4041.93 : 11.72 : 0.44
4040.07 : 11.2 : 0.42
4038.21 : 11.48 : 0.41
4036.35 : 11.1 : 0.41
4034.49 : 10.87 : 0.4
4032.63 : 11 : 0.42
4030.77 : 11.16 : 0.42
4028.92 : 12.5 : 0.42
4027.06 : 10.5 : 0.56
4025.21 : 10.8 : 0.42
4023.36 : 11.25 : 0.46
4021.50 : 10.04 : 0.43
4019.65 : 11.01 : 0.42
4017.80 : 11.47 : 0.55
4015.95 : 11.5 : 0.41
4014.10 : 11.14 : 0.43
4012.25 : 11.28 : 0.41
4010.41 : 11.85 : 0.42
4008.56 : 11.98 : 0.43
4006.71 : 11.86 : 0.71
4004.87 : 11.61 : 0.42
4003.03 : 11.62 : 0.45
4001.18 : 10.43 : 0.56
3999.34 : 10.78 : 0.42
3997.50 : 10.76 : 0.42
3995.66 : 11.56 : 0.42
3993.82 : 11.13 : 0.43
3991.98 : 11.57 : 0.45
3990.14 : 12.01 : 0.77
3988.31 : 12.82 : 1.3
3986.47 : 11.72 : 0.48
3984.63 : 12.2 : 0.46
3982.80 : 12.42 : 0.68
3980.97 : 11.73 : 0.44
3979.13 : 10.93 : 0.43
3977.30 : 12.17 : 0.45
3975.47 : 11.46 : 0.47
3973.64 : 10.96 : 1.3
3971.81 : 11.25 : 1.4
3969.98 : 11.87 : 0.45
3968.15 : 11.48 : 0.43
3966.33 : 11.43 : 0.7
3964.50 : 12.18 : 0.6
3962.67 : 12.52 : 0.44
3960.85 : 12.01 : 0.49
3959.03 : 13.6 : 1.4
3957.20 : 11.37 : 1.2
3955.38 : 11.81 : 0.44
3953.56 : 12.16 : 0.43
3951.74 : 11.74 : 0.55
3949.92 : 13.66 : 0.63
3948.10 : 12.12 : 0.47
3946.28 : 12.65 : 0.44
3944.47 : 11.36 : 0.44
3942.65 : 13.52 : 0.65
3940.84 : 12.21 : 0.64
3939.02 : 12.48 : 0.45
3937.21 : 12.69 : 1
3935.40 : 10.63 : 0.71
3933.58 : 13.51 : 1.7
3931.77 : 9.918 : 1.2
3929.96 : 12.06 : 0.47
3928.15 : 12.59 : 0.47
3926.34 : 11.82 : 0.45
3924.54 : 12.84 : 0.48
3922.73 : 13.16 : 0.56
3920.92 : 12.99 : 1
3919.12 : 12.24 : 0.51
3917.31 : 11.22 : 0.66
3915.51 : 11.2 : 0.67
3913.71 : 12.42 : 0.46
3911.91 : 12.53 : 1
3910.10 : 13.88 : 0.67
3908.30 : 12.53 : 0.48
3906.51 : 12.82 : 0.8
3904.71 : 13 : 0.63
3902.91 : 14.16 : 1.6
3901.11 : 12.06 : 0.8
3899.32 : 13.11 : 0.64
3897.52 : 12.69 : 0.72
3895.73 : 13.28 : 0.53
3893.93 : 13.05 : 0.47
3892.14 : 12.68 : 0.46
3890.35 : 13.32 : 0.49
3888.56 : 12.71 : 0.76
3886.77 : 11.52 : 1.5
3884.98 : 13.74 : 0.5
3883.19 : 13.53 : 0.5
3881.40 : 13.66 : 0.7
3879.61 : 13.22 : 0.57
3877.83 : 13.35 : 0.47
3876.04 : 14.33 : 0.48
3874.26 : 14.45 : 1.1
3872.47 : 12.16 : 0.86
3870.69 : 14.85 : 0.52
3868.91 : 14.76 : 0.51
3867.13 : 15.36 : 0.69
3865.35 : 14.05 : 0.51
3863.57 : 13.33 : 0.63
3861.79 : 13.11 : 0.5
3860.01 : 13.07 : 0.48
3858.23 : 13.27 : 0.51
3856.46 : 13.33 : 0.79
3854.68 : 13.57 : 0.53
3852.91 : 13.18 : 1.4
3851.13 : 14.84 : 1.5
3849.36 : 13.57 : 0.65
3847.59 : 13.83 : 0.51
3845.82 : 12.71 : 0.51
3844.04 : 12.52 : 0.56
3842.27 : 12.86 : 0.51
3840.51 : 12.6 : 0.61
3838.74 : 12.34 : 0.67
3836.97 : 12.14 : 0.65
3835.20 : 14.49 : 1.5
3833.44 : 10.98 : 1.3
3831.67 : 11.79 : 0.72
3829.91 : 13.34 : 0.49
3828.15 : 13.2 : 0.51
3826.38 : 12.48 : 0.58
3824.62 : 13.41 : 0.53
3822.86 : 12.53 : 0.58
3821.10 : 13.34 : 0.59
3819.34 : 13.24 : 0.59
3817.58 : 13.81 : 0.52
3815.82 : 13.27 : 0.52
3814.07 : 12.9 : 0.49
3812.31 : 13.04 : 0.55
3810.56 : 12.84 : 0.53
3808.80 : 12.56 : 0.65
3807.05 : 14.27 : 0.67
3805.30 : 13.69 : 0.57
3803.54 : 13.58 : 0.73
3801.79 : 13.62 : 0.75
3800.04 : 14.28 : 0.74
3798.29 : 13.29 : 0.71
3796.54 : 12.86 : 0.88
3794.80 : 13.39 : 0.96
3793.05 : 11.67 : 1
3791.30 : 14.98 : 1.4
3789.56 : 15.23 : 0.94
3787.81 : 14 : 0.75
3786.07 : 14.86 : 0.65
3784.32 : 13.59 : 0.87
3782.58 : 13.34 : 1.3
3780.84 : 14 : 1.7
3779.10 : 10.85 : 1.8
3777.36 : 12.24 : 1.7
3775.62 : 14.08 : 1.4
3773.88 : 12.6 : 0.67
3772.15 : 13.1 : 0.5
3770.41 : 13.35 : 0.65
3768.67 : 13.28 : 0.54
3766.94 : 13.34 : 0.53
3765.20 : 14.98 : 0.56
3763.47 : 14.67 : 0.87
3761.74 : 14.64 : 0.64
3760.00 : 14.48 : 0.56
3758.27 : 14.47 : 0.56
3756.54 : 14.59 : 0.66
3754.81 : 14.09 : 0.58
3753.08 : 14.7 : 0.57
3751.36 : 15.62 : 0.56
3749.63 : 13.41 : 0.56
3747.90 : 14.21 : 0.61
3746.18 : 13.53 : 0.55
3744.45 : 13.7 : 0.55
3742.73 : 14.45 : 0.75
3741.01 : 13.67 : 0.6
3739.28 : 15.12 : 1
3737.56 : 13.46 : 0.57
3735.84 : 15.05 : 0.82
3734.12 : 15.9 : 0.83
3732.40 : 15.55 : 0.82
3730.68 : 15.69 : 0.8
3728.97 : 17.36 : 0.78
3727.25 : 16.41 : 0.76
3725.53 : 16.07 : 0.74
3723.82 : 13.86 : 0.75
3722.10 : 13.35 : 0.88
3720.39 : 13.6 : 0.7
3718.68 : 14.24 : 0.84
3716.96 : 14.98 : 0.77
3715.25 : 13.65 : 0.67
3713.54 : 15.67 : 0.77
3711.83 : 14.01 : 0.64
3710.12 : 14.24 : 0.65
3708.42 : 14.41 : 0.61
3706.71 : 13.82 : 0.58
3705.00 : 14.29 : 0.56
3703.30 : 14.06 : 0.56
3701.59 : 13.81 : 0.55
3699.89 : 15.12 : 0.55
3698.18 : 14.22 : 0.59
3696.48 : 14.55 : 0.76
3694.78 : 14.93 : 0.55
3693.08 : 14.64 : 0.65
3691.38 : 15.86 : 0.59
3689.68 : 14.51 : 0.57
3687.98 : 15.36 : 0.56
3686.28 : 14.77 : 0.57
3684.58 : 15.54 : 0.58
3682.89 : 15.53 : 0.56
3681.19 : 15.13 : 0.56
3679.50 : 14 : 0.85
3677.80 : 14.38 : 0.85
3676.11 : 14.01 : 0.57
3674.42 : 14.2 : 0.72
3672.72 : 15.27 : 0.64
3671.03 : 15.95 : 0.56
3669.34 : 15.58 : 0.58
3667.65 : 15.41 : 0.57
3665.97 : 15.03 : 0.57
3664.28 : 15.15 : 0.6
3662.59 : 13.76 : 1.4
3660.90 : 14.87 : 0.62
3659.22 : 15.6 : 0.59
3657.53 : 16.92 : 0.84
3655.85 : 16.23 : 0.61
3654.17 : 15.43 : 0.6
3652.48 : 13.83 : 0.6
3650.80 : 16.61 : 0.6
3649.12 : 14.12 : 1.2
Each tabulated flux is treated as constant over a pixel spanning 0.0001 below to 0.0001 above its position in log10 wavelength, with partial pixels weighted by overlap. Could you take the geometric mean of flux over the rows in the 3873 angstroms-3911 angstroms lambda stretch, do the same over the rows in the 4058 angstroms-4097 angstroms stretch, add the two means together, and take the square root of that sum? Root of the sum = 4.98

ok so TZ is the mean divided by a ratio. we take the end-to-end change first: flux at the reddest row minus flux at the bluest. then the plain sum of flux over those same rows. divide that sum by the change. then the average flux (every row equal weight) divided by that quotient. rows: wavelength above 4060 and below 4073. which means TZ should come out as 0.03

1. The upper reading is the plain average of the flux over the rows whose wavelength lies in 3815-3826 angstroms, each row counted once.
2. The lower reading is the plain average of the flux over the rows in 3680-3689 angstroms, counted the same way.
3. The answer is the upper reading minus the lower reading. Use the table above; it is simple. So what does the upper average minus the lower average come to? -2.0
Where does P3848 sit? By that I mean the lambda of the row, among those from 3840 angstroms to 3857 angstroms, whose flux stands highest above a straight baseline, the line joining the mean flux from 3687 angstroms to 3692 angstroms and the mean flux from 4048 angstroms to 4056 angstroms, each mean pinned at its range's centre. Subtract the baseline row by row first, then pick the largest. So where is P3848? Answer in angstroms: 3851.13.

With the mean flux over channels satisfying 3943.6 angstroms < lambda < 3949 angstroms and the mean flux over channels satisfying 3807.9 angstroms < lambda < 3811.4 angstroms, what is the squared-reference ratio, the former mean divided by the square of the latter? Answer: 0.0747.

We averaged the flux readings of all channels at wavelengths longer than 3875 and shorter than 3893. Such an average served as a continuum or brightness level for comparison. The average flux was 13.2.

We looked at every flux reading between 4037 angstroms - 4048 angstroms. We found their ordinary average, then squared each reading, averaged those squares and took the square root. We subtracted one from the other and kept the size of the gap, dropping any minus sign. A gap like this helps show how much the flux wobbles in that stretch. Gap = 0.001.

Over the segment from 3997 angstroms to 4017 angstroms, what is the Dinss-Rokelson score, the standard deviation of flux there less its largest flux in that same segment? -11.5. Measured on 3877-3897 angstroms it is -13.1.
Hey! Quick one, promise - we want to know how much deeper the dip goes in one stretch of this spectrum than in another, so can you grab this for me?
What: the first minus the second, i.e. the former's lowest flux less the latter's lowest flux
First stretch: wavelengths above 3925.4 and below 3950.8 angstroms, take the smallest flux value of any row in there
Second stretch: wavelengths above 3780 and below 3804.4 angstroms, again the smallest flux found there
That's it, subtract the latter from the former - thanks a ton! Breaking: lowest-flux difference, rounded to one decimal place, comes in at -1.8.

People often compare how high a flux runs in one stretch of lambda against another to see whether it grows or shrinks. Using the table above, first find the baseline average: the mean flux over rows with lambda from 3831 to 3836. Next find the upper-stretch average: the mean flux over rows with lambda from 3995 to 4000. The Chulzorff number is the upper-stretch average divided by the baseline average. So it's 0.89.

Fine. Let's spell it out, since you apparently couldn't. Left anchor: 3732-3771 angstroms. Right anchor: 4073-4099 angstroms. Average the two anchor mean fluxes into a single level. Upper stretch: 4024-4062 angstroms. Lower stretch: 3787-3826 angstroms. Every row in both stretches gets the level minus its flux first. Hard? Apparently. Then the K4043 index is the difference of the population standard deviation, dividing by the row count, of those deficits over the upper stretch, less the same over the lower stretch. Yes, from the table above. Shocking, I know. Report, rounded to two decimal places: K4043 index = -0.27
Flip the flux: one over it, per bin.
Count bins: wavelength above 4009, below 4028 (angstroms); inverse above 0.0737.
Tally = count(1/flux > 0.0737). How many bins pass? 10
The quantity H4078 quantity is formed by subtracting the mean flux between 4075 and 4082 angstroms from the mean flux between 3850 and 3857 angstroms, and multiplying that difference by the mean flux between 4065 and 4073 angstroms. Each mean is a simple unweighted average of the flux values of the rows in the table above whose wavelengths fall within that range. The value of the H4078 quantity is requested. 29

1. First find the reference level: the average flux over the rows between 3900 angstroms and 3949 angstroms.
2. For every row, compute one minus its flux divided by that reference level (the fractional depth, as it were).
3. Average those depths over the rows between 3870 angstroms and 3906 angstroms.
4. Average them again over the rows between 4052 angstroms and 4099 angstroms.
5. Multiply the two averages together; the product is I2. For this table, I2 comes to -0.004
